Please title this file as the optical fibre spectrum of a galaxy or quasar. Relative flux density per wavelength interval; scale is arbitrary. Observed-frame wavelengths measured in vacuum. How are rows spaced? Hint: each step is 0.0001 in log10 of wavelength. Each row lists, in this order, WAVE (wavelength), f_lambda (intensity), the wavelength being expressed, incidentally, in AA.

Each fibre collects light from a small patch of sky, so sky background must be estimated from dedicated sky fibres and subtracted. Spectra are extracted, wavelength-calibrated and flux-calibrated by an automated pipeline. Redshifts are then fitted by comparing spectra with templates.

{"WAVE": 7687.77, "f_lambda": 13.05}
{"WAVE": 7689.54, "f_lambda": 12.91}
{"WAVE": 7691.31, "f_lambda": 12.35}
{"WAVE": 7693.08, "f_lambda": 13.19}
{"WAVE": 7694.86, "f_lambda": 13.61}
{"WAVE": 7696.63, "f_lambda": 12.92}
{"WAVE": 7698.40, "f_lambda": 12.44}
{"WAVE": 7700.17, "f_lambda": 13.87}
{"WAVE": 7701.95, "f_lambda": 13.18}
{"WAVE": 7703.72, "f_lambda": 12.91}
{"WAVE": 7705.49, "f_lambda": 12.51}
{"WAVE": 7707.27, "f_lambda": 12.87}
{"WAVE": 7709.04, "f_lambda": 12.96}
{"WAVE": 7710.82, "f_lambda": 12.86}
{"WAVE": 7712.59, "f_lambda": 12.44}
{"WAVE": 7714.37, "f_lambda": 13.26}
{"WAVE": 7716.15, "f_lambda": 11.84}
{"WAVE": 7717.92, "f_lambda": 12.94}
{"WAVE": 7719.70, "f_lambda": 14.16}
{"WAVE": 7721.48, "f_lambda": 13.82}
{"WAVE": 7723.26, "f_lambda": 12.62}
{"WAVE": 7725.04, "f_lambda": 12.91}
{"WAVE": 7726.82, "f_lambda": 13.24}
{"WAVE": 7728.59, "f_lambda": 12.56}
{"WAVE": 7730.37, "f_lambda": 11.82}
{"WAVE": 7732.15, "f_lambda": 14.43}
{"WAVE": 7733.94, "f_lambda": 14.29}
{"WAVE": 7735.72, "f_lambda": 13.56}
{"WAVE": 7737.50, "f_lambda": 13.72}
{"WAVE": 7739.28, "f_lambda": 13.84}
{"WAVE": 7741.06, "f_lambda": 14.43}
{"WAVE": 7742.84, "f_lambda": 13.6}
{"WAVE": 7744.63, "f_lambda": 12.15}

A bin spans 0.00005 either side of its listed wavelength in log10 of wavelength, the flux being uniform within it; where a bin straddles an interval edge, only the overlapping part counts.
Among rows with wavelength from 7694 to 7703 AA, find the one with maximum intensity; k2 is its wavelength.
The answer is 7700.17 AA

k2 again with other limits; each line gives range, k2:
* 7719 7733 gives 7732.15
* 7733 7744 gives 7741.06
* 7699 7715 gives 7700.17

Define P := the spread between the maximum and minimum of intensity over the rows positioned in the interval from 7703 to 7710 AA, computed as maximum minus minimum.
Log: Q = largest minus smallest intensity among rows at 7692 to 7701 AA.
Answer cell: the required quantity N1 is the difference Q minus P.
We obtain 0.98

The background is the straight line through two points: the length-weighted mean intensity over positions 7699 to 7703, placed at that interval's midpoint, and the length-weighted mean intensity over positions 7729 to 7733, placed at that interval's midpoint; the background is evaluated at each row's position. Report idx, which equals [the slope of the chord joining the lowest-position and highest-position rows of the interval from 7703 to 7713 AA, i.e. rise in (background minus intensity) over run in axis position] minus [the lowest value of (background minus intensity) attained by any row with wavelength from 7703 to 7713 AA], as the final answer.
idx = -0.3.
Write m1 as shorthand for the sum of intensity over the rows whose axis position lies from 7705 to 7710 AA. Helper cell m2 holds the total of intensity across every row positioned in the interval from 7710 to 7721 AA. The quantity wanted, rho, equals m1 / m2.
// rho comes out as 0.49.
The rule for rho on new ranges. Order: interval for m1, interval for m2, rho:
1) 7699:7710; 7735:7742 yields 1.41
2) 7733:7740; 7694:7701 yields 1.05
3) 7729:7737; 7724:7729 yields 1.40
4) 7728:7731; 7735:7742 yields 0.44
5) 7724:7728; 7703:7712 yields 0.41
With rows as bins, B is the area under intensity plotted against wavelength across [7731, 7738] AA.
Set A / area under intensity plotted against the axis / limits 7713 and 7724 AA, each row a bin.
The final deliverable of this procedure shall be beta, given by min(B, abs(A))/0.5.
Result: 195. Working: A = 144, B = 97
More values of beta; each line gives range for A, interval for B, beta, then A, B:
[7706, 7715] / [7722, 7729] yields 181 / 116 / 90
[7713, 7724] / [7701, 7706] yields 129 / 144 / 65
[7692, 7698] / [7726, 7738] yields 158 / 79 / 160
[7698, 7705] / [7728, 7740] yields 184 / 92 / 162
